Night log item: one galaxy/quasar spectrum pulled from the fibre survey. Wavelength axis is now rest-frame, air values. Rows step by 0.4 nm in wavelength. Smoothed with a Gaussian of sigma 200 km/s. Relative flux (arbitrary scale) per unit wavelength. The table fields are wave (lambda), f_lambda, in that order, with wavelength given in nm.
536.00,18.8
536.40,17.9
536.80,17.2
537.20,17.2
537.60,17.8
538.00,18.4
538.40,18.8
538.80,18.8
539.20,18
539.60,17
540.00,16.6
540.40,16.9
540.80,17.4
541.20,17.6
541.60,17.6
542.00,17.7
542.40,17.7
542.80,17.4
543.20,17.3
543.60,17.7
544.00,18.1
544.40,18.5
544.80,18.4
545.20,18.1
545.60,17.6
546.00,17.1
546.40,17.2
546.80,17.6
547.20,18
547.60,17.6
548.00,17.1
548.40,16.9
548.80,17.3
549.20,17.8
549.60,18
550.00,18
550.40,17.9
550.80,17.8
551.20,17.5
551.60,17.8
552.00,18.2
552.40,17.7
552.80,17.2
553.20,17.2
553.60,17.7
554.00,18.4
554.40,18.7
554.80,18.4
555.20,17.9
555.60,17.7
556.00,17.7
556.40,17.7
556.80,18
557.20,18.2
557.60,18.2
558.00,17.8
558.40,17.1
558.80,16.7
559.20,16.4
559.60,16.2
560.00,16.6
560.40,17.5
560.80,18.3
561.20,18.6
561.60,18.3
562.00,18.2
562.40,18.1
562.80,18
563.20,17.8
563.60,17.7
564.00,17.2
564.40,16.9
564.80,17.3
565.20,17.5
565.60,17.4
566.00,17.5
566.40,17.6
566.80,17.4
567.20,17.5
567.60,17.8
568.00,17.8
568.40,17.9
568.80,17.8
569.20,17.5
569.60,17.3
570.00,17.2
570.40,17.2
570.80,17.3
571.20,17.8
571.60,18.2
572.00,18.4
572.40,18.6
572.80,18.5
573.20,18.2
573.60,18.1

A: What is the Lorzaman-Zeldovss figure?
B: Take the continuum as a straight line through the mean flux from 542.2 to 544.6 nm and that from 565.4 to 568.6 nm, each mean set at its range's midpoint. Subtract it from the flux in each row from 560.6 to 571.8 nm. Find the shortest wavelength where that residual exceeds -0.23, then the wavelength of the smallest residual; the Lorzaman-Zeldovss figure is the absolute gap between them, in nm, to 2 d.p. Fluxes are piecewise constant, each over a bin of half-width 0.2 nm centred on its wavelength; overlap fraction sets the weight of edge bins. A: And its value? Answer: 3.60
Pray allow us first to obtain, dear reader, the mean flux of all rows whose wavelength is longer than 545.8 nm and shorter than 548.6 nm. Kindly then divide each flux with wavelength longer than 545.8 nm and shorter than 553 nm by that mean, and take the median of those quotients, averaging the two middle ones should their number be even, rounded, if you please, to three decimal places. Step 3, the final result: 1.017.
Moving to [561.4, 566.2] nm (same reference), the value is 1.014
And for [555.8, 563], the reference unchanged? 1.031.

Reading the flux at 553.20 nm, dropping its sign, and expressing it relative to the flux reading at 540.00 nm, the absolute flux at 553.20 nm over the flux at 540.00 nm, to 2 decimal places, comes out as 1.04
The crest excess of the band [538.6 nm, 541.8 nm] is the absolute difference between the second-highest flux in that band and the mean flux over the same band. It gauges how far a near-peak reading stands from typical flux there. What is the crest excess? 0.51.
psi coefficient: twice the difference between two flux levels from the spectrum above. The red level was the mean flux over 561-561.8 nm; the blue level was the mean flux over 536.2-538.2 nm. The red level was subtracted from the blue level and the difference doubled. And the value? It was -1.50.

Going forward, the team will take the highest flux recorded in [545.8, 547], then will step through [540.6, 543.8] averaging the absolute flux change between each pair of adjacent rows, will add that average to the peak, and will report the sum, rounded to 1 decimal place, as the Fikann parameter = 17.8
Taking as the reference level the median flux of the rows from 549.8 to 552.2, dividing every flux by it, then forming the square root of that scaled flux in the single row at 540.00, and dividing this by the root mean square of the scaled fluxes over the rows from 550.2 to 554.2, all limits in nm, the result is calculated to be 0.97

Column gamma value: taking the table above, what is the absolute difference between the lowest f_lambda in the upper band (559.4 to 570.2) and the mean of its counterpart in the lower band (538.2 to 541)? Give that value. 1.4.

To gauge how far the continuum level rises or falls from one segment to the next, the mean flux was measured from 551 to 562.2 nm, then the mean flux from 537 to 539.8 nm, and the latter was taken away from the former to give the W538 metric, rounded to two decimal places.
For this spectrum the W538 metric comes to -0.29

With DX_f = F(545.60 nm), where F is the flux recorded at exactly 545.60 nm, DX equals 17.6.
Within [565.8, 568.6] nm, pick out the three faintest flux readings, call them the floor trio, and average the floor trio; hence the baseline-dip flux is 17.5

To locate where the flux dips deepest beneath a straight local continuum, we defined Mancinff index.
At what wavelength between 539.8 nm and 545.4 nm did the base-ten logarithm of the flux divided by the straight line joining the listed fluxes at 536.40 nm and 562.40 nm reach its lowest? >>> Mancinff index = 540.00 nm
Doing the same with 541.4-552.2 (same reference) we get 548.40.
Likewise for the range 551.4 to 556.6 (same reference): 553.20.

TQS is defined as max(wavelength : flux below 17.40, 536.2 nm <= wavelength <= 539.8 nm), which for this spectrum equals 539.60 nm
